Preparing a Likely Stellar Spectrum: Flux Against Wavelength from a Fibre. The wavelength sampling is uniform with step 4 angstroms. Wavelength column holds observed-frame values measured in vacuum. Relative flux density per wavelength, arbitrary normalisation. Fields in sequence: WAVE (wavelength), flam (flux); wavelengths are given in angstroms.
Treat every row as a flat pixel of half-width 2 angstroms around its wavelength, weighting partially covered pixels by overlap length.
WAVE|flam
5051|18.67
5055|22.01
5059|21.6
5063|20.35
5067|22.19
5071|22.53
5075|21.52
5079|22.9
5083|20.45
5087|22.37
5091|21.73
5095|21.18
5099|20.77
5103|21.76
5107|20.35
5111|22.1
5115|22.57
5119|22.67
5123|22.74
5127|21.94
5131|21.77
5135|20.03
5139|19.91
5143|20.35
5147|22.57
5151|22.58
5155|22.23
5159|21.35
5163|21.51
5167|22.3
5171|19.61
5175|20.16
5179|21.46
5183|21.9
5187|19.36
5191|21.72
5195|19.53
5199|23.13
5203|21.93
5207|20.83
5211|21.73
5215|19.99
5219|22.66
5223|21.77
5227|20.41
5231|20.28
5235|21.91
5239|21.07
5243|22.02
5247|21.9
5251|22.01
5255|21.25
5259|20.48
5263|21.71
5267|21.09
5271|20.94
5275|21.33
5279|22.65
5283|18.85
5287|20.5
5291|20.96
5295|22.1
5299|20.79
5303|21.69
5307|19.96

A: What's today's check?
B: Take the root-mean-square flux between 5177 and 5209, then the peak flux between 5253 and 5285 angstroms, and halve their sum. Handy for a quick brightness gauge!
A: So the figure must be 22.0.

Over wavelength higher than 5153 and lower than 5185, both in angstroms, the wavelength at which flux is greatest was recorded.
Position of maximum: 5167 angstroms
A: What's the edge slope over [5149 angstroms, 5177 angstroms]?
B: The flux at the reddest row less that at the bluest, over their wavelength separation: -0.10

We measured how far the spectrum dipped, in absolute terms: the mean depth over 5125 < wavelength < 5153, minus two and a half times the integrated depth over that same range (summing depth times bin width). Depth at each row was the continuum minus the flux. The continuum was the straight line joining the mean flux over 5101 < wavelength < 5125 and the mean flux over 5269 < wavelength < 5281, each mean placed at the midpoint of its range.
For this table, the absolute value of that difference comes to 46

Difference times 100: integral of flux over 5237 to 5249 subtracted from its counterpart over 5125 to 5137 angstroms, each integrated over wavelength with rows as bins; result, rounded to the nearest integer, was -500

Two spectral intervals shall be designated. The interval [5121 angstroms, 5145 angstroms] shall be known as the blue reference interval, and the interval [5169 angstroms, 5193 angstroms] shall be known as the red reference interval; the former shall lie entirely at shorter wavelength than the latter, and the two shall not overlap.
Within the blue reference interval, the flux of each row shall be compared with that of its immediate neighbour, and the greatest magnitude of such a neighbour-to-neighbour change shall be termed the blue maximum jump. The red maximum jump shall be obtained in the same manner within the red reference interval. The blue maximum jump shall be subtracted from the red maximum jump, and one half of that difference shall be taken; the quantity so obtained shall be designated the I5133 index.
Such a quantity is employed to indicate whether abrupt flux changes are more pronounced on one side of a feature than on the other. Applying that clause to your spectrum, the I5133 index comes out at 0.4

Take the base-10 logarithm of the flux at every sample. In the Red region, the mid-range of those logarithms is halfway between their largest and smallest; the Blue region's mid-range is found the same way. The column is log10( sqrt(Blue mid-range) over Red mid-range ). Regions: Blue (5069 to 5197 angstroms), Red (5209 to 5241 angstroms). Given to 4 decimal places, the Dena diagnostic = -0.0624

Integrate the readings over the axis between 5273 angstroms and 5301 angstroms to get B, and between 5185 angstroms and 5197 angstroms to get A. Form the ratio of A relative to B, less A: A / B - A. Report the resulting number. -242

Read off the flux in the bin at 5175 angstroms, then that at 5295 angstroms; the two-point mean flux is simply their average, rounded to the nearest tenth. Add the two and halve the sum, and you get 21.1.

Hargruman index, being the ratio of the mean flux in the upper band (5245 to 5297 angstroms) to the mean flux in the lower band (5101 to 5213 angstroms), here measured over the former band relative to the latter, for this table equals 0.99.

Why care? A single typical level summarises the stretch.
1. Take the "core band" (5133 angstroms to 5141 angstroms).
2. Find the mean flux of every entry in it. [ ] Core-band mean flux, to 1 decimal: 20.0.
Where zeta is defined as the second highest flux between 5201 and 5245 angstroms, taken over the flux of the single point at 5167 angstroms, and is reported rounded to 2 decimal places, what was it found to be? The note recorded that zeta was 0.99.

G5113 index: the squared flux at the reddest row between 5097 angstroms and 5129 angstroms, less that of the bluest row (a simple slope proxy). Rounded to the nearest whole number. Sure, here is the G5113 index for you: 50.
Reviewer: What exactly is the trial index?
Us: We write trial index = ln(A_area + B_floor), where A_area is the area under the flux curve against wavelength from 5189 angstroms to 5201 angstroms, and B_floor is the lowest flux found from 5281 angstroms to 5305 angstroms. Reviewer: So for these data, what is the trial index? 5.62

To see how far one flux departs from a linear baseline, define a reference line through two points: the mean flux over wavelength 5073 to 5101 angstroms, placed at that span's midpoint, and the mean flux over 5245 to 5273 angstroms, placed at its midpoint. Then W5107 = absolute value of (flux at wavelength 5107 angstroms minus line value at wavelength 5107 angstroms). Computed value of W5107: 1.2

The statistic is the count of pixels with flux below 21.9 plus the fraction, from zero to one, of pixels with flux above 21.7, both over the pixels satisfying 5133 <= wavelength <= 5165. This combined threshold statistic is 5.4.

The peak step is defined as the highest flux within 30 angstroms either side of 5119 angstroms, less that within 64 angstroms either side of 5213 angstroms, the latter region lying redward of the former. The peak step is -0.39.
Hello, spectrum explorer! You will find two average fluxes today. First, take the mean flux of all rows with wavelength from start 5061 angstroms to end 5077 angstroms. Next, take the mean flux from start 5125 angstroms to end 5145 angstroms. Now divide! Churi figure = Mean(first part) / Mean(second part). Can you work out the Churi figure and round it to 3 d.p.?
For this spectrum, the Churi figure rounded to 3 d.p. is 1.041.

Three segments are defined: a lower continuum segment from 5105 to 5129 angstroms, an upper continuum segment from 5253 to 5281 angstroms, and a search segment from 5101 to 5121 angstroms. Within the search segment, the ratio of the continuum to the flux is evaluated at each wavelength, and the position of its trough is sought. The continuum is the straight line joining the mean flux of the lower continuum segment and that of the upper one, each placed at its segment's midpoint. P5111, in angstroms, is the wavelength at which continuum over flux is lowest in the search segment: 5119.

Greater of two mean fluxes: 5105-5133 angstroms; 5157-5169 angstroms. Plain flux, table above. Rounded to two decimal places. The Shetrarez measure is 22.02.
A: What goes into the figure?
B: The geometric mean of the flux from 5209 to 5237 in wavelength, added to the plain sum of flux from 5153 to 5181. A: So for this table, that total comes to 170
